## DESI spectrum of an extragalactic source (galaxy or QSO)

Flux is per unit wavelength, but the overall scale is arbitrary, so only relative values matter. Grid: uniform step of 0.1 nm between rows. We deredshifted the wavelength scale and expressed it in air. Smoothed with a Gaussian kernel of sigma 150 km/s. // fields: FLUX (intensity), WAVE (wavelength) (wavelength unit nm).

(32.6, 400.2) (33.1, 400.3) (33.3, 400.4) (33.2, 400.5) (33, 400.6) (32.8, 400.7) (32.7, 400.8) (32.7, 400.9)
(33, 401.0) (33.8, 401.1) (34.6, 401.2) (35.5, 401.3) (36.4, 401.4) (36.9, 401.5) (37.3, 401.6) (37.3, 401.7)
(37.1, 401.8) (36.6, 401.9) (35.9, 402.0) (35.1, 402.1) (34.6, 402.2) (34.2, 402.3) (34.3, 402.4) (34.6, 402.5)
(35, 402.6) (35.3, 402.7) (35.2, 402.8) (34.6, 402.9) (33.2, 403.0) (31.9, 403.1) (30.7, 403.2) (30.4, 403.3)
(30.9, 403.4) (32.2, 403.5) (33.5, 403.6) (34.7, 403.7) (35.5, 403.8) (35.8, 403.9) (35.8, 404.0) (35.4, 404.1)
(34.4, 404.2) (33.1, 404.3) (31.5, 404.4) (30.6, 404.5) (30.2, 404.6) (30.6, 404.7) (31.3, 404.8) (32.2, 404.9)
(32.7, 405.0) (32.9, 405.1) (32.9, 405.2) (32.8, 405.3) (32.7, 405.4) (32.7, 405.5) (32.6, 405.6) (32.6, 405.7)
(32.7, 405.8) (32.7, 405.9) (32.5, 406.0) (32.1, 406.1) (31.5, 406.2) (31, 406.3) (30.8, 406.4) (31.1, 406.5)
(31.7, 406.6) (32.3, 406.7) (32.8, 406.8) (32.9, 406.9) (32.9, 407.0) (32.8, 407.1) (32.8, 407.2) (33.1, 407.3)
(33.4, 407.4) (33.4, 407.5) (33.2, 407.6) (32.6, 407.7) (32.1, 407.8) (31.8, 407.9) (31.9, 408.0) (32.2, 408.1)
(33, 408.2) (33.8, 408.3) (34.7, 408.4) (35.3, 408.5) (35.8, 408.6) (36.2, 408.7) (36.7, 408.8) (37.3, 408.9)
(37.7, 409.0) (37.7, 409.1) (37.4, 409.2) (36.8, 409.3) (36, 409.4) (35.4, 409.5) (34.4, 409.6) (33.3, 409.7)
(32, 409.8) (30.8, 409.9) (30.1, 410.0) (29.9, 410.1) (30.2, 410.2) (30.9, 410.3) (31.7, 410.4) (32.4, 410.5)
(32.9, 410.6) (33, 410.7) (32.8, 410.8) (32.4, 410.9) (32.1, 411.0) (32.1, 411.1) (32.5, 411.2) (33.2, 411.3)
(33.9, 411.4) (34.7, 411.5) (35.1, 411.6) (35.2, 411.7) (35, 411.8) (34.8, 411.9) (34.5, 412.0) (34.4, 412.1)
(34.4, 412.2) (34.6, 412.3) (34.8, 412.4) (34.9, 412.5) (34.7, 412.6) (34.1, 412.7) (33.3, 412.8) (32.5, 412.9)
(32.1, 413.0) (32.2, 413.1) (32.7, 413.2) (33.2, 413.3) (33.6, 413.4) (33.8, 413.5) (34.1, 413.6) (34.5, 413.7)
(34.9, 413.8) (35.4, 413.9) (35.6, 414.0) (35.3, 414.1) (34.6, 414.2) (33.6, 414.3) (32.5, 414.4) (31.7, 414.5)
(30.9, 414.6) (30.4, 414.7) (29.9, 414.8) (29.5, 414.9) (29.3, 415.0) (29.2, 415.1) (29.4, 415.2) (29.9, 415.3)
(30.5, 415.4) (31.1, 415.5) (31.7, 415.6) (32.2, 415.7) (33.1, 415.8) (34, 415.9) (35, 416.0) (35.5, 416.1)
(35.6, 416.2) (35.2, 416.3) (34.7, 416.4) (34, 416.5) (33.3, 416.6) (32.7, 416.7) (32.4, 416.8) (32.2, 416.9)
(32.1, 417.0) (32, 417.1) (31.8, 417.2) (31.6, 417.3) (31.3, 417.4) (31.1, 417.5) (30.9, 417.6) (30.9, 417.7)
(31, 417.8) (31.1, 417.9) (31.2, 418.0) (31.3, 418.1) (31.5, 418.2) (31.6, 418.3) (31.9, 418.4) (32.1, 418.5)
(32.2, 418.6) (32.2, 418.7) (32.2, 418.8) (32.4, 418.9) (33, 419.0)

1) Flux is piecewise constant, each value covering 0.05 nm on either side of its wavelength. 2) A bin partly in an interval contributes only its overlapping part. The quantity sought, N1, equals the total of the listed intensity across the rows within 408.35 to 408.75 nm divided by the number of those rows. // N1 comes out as 35.5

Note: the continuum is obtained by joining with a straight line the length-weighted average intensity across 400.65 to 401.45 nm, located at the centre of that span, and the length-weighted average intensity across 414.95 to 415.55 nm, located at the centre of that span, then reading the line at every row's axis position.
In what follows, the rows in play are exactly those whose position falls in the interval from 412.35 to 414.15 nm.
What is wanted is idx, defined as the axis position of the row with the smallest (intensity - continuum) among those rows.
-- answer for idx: 413.0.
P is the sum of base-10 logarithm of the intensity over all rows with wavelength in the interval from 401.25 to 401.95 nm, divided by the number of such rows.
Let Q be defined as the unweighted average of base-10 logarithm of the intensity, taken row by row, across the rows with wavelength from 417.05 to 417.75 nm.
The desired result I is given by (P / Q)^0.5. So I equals 1.02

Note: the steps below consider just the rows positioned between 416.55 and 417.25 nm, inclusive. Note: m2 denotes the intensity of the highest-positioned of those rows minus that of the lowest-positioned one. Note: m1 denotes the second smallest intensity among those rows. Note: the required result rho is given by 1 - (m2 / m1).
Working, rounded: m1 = 32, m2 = -1.5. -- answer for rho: 1.05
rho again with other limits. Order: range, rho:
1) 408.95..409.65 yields 1.09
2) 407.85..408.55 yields 0.89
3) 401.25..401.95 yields 0.97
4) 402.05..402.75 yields 0.99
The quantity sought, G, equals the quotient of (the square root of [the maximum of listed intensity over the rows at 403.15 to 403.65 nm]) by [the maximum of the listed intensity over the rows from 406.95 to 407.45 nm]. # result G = 0.173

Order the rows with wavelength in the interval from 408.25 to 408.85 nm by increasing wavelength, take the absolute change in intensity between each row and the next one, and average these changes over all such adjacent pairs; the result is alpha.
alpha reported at 0.6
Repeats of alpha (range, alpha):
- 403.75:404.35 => 0.6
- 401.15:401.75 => 0.5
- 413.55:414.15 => 0.4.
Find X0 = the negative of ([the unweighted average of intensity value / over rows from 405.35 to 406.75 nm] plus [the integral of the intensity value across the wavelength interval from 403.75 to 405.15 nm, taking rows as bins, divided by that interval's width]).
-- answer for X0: -65.1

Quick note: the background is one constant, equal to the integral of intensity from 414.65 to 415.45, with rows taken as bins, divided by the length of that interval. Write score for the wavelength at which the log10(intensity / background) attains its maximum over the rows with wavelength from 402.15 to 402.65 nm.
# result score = 402.6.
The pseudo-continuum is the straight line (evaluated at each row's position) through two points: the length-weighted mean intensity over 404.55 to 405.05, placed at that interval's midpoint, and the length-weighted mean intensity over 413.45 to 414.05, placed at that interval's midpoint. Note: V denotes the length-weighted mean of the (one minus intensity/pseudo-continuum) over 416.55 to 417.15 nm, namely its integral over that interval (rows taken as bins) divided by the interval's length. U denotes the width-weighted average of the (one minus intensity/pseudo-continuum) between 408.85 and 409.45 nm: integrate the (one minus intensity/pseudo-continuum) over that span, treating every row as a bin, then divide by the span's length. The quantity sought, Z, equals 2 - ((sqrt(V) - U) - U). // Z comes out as 1.44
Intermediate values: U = -0.13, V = 0.095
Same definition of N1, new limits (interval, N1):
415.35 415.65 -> 31.1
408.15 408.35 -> 33.4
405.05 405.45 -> 32.8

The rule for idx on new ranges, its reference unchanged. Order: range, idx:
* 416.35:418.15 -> 417.6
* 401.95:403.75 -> 403.3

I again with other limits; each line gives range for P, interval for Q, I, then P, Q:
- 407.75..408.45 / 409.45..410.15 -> 1.00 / 1.52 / 1.51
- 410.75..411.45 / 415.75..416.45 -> 0.99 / 1.51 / 1.54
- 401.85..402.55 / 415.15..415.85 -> 1.02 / 1.54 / 1.49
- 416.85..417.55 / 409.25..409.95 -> 0.99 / 1.50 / 1.53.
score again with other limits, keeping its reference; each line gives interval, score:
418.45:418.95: 418.9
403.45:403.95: 403.9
